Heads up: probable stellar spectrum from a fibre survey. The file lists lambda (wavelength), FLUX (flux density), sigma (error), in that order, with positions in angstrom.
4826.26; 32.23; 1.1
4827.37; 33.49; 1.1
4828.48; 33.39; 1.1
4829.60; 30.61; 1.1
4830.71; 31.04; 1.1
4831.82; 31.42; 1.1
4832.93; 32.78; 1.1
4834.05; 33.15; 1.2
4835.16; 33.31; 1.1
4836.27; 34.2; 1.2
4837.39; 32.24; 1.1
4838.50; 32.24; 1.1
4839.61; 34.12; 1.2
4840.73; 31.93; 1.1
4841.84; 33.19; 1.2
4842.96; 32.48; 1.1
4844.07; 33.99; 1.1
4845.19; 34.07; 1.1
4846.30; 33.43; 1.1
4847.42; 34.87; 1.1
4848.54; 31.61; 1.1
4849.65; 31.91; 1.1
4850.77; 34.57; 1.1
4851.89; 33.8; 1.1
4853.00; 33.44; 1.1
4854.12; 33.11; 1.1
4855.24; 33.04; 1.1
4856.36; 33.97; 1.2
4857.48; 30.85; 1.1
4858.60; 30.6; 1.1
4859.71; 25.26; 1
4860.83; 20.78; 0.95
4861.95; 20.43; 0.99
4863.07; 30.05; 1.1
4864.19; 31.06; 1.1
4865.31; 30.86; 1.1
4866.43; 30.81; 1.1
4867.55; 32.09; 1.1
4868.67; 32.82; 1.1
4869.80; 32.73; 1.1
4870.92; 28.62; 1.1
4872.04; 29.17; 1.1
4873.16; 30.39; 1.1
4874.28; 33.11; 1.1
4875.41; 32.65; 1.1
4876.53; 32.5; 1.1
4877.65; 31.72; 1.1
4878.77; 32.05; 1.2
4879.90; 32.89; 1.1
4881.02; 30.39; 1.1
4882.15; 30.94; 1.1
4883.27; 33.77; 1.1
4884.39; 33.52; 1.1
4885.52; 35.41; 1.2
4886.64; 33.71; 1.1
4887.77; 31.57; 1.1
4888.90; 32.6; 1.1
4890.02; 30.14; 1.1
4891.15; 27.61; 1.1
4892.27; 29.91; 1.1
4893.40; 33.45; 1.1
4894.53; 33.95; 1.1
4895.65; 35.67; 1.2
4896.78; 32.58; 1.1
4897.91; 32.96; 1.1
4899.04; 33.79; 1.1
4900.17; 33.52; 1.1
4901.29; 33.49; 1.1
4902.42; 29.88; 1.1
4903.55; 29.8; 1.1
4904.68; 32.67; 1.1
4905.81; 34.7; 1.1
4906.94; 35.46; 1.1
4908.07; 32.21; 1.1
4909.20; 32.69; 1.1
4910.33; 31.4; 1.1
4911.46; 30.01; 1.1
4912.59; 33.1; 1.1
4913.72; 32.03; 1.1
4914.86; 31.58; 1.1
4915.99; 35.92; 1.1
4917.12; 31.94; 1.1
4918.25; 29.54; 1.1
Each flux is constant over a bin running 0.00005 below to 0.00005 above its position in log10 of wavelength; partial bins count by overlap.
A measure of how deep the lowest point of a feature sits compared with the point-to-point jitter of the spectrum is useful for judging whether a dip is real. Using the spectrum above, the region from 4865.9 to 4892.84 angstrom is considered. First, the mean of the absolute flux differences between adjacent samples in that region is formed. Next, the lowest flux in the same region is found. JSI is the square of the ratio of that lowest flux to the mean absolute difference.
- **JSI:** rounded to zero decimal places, 361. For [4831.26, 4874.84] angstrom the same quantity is 178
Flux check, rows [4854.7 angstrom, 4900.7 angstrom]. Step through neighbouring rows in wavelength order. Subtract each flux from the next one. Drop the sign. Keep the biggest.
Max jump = 9.6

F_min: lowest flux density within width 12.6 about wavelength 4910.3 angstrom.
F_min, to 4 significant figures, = 30.01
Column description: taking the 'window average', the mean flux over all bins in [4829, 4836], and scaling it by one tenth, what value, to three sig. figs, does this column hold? 3.21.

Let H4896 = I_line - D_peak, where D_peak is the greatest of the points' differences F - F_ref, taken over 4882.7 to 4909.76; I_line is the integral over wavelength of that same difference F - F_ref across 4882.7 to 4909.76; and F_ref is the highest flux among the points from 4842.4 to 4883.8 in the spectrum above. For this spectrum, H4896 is -59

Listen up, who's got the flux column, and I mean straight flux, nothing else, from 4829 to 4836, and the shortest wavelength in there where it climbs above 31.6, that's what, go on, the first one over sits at 4832.93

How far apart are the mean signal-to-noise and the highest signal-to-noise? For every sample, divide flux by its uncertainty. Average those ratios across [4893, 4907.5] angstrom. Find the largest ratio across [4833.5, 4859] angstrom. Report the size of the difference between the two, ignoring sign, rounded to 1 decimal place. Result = 1.7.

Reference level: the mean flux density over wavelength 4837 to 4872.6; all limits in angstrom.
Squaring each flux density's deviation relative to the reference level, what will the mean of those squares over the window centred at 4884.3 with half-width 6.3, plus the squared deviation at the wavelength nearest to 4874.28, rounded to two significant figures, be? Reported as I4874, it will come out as 6.5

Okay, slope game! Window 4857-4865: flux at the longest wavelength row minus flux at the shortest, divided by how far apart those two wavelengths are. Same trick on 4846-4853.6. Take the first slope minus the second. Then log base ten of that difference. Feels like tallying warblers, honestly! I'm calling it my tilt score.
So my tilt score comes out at -1.5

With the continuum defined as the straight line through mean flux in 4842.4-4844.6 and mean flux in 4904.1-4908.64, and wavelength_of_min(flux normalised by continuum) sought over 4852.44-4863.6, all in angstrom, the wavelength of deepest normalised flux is 4861.95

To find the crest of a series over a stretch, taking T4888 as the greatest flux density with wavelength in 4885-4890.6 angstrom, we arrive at 35.41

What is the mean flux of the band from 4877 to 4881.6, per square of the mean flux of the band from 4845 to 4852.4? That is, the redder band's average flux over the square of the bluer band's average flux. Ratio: 0.0284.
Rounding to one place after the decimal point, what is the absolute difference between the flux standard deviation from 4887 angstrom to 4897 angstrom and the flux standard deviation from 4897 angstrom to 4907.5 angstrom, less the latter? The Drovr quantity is -1.4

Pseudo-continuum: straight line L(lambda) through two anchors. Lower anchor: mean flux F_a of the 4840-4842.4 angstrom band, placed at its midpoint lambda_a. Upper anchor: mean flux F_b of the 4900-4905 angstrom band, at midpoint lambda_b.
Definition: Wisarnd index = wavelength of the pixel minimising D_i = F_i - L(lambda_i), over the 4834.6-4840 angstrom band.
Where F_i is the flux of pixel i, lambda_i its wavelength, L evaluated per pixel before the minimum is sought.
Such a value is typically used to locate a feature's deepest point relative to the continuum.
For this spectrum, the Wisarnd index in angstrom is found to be 4837.39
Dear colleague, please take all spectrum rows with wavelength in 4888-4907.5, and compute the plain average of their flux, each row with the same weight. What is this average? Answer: 32.5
